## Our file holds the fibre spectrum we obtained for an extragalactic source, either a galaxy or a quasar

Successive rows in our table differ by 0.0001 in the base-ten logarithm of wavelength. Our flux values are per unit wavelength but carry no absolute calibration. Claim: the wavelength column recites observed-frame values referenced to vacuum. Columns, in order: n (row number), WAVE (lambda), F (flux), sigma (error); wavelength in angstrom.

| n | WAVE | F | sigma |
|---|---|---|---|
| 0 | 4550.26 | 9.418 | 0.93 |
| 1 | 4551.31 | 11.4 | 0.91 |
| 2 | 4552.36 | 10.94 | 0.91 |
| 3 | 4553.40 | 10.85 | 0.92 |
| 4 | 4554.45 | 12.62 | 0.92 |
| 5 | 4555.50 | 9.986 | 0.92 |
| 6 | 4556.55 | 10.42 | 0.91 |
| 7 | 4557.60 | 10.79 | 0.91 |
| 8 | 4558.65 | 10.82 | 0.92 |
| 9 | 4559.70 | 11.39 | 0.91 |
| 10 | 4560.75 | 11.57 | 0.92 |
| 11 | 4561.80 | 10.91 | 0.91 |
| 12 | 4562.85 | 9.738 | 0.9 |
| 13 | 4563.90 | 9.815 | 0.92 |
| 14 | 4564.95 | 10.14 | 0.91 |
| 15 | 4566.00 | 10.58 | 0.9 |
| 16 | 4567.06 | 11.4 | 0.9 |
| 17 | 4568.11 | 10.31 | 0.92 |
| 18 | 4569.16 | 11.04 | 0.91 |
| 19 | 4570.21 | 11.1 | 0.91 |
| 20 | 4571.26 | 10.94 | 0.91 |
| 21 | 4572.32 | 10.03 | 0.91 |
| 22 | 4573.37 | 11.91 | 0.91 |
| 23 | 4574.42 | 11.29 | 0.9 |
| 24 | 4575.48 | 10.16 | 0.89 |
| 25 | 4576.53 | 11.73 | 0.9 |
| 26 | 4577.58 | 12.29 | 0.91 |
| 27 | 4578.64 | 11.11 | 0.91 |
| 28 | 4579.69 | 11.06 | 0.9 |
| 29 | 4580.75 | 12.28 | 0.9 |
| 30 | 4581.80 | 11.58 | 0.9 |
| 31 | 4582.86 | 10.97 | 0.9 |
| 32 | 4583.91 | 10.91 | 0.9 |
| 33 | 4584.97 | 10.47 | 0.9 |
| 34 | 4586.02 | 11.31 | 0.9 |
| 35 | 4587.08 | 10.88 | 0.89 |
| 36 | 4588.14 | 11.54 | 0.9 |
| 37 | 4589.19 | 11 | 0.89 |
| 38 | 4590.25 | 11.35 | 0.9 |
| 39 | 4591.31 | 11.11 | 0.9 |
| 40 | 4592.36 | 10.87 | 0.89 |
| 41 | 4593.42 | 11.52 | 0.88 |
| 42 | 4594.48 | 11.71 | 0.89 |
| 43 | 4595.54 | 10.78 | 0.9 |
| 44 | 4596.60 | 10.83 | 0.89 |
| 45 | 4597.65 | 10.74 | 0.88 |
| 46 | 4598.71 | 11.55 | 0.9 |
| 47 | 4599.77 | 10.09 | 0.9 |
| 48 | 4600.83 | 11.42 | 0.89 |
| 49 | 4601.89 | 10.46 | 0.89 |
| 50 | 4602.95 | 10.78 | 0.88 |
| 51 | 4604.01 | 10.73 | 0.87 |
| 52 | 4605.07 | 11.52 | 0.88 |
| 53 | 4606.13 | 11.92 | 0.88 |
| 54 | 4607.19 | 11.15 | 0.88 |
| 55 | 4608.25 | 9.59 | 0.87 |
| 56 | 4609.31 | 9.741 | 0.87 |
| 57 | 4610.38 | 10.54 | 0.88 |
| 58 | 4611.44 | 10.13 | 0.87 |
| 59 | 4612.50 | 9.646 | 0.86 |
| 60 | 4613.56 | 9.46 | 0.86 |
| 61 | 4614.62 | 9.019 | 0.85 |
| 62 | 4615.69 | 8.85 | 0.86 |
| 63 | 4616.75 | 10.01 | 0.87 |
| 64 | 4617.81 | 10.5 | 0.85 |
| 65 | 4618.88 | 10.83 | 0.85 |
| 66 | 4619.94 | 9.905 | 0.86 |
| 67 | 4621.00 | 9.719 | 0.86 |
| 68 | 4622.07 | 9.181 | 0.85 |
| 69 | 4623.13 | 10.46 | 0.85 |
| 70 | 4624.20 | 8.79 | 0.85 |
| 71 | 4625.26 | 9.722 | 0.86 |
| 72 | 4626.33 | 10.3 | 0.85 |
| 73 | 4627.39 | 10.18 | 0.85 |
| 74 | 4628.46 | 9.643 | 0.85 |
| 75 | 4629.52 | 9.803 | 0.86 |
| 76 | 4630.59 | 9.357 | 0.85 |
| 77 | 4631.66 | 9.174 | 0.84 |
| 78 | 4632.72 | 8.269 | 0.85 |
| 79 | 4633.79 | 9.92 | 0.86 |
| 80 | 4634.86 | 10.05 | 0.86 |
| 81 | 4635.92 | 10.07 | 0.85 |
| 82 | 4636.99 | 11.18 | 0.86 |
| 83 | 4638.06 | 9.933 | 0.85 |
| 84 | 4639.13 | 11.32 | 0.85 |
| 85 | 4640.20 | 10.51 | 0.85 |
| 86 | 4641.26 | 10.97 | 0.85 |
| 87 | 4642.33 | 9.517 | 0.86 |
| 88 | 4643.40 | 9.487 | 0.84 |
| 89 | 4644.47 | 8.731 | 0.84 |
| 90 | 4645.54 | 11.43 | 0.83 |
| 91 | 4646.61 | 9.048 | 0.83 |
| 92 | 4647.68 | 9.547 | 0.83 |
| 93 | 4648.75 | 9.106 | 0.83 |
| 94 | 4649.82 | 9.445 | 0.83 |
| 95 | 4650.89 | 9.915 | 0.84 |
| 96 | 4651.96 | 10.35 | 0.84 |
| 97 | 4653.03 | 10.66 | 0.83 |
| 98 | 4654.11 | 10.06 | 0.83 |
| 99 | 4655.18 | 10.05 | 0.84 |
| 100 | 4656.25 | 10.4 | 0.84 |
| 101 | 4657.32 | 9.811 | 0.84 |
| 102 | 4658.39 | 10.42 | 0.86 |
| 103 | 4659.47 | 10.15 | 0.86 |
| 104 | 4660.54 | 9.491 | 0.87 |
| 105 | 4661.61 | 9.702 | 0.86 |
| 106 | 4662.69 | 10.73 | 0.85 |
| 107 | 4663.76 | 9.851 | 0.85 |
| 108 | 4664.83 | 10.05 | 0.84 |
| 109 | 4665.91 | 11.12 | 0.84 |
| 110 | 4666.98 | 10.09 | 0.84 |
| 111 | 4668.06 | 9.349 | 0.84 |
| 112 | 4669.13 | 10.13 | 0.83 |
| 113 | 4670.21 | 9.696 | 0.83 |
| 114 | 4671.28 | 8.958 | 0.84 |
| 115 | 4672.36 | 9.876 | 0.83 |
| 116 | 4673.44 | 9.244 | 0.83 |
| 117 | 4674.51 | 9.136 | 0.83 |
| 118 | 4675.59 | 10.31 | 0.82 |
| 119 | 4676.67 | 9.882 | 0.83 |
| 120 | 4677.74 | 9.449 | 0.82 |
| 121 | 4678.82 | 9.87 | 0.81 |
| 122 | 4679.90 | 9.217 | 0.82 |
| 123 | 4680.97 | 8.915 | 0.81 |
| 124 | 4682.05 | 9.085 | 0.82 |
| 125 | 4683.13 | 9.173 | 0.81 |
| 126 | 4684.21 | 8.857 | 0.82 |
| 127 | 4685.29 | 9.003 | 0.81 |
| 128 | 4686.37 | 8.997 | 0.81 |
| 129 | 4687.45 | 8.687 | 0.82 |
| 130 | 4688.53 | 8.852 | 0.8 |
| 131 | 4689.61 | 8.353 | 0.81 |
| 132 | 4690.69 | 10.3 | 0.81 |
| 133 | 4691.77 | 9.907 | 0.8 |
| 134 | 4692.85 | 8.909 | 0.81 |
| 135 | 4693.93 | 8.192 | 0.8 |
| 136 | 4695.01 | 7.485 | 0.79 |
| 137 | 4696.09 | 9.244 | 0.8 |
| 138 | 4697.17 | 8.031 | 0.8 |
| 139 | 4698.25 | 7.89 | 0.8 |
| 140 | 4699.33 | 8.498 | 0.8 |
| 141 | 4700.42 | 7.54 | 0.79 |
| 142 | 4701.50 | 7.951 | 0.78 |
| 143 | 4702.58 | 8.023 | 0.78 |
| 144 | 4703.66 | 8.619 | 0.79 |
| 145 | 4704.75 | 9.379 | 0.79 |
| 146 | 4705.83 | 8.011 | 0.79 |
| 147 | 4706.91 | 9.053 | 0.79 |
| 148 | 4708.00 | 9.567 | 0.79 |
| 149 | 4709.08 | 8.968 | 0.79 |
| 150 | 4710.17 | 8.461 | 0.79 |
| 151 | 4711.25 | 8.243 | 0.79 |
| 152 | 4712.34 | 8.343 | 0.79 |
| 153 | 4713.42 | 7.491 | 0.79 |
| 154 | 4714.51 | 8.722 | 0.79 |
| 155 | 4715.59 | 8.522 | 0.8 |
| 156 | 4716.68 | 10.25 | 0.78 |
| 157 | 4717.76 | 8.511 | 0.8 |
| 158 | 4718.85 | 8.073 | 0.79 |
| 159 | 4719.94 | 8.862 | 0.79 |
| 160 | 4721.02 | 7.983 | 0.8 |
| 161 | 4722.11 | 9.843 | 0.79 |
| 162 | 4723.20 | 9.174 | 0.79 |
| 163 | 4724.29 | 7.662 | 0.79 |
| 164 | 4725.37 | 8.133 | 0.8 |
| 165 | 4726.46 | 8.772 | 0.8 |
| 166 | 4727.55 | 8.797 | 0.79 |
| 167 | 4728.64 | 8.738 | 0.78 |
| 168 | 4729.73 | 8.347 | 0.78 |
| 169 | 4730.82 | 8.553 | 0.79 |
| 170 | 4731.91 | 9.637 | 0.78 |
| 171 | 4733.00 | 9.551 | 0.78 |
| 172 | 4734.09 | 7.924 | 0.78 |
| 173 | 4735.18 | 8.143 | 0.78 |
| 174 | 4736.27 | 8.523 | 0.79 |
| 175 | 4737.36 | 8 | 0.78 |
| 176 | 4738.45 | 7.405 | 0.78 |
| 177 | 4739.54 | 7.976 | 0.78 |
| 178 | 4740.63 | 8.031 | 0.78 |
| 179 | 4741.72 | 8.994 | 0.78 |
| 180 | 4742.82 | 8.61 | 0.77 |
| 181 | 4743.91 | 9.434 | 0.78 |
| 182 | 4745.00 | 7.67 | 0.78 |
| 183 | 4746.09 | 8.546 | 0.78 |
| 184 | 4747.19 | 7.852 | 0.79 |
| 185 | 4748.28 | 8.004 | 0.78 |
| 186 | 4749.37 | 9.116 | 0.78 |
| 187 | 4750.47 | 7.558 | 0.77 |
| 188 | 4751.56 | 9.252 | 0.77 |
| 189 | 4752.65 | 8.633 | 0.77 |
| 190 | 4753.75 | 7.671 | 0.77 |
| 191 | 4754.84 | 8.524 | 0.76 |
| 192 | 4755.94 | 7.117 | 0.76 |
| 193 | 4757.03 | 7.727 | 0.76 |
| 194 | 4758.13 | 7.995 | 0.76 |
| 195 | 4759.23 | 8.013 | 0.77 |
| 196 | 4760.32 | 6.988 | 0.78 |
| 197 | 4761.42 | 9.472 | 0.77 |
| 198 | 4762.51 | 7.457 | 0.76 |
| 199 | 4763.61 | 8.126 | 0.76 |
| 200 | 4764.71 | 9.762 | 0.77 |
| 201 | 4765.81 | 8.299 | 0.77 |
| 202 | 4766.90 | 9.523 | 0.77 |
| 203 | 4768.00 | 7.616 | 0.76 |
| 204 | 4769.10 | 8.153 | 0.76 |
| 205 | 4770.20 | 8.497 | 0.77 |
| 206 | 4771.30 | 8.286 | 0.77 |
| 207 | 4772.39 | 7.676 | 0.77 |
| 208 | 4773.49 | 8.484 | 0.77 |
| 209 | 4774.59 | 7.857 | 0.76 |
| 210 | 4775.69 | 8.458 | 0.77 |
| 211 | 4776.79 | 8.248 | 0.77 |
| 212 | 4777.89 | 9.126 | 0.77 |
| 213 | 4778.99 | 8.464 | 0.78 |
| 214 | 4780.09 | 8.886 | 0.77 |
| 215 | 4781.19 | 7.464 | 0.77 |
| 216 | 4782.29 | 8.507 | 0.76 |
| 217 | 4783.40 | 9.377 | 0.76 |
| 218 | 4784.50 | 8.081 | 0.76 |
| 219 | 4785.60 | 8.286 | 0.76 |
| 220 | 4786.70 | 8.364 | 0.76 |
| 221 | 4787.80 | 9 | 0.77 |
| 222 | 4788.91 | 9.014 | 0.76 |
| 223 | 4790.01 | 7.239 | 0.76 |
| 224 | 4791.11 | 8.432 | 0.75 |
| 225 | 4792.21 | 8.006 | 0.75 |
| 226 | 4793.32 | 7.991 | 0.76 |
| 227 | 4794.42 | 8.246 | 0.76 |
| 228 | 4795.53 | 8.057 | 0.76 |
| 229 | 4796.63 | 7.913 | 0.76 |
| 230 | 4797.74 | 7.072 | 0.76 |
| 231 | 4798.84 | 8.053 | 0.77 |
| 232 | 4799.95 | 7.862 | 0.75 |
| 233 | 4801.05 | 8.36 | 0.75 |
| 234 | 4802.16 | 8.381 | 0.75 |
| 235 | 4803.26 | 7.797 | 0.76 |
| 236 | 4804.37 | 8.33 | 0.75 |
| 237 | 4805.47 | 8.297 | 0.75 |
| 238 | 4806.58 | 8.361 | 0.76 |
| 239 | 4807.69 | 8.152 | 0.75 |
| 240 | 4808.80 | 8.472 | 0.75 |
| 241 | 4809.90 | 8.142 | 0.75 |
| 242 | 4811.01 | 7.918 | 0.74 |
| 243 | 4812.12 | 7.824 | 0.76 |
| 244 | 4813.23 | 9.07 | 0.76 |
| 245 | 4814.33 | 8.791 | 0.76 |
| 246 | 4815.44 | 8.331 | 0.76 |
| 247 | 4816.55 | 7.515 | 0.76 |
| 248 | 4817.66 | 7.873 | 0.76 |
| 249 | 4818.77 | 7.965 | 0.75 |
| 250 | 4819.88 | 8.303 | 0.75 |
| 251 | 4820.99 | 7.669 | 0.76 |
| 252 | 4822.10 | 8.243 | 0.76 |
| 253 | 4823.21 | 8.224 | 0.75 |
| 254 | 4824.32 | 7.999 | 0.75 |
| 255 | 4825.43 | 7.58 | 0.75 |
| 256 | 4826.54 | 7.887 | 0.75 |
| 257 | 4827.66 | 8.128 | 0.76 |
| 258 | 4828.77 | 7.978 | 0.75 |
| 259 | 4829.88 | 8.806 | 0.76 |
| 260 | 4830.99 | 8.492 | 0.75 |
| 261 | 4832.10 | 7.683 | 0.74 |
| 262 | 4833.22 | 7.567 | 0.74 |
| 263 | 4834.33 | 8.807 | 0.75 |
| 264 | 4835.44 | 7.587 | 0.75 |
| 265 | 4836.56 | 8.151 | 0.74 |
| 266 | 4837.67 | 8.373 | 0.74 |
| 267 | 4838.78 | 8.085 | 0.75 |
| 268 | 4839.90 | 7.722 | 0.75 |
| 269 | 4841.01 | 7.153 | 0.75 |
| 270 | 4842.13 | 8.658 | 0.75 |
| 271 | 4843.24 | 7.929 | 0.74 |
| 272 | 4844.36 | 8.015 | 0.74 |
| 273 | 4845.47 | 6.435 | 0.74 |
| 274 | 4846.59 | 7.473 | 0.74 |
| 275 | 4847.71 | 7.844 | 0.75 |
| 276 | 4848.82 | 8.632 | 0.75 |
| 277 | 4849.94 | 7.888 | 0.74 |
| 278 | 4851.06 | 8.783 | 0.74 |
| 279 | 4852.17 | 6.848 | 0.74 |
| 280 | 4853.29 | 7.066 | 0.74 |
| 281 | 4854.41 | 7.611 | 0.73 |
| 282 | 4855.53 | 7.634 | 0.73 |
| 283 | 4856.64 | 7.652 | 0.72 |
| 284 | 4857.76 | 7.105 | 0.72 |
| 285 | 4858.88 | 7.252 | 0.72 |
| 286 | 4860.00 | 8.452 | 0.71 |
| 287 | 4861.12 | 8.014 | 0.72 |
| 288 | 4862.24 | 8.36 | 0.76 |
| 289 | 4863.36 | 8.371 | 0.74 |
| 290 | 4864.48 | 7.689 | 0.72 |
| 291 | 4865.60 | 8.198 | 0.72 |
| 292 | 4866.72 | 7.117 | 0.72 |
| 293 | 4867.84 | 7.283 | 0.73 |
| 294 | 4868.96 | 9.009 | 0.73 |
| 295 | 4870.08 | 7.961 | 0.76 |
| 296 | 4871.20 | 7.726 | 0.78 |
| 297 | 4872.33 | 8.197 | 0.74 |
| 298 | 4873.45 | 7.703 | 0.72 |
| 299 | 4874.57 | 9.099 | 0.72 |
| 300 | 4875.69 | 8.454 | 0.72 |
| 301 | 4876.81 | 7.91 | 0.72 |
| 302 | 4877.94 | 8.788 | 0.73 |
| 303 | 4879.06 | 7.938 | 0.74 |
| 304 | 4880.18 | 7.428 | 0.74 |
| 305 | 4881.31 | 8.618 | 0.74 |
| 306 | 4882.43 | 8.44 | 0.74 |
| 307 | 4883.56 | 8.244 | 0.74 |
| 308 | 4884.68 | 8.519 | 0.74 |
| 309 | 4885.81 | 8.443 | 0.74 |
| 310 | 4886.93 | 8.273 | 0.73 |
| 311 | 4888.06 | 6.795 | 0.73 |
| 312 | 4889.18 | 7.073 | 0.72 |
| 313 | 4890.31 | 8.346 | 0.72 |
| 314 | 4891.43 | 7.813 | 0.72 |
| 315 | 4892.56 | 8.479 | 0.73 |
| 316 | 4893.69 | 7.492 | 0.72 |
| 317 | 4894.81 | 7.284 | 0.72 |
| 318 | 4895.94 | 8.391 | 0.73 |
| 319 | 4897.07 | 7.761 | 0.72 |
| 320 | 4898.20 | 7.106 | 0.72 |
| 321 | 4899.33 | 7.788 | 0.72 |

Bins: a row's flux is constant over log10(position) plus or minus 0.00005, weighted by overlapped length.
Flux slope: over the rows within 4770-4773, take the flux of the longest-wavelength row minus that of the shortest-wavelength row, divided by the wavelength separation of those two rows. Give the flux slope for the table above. -0.4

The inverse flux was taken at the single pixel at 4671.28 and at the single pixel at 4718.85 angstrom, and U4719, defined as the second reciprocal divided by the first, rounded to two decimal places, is 1.11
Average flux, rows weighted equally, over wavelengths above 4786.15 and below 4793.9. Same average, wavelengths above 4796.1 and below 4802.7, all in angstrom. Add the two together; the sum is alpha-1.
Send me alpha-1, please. 16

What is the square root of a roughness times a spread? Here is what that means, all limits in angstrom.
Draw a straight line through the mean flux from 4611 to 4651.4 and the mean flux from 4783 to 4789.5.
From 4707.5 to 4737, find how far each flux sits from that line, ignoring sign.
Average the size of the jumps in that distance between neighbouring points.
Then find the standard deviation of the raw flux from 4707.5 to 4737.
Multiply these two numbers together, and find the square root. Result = 0.55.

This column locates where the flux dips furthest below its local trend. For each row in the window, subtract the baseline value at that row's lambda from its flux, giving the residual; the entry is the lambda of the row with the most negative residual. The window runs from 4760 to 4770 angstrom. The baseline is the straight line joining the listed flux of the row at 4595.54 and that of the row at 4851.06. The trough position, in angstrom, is 4760.32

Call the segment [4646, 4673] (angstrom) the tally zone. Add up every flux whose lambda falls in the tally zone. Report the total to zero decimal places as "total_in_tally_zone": 248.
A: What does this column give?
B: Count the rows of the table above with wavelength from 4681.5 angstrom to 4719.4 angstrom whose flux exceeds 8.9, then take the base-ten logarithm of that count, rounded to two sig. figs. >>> 1.1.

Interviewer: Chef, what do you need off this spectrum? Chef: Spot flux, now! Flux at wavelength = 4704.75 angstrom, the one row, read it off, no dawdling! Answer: 9.379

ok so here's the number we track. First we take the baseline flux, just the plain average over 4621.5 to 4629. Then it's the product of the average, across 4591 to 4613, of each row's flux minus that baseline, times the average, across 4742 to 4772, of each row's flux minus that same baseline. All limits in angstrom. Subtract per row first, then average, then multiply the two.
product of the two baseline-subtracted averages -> -2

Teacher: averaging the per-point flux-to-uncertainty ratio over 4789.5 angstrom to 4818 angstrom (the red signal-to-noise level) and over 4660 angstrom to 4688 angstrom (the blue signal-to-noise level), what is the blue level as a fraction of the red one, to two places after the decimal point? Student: 1.08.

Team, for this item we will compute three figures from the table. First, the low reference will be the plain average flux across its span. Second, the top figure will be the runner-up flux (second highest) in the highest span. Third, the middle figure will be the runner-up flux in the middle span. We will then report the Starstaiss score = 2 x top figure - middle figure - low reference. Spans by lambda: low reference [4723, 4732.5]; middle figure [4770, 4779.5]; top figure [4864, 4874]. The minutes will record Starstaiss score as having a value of -1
